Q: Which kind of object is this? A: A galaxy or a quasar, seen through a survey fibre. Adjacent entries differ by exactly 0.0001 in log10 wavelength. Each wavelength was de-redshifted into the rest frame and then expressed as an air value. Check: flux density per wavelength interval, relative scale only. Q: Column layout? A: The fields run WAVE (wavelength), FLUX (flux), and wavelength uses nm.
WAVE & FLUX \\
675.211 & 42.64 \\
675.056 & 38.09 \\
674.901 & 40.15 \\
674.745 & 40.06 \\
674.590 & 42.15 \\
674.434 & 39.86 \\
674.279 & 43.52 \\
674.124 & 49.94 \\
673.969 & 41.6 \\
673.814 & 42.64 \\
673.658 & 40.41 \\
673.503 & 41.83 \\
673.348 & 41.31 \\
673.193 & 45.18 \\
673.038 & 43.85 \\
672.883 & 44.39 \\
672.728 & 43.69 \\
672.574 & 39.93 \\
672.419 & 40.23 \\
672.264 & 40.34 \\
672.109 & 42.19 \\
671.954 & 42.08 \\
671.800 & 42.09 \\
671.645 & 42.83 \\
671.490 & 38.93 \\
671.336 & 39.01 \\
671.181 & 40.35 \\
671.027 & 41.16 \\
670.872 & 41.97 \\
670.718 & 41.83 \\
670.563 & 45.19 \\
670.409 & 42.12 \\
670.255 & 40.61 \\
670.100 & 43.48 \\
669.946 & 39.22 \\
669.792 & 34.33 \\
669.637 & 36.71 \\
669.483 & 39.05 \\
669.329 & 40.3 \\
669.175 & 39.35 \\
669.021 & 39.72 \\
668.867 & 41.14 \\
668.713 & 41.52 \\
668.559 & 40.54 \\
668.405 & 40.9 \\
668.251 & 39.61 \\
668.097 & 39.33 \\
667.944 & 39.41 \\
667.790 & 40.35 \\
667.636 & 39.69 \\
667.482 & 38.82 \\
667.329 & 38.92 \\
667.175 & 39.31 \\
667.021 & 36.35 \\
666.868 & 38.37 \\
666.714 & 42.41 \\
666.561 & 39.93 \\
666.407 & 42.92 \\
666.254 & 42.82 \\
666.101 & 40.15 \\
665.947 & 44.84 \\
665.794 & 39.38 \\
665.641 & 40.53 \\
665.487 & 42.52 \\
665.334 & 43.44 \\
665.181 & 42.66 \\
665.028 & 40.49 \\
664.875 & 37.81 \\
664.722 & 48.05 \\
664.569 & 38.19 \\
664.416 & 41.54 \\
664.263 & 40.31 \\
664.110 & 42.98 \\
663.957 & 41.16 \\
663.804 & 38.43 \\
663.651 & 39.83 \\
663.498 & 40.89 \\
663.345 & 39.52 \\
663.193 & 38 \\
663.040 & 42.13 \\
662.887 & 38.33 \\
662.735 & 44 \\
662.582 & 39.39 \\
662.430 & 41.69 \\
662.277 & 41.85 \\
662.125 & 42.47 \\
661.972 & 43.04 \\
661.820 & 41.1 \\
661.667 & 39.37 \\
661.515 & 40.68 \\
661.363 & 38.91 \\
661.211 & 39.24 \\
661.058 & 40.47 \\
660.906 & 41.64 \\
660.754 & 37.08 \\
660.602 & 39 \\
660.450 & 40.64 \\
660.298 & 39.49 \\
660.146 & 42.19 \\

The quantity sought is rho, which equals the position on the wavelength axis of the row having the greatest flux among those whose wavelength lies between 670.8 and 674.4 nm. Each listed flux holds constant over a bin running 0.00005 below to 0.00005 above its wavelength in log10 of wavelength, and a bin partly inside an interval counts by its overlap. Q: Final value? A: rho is 674.124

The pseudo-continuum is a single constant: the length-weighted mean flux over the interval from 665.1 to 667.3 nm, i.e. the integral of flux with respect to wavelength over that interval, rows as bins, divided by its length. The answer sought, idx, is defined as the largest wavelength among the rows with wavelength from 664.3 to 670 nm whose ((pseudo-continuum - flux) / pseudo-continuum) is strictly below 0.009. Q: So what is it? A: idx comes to 668.867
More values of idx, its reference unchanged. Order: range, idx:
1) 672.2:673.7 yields 673.503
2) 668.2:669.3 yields 668.867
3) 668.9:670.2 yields 670.100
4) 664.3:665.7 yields 665.487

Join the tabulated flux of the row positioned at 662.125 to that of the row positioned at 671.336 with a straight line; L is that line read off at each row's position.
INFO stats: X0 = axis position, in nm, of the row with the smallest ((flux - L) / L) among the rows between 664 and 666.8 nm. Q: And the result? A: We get 664.875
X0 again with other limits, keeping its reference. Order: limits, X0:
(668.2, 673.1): 669.792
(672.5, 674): 672.574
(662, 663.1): 662.887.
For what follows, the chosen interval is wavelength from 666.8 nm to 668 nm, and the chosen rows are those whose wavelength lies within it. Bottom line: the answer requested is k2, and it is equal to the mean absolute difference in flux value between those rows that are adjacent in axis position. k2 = 1.1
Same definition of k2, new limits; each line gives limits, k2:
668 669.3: 0.7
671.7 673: 1.0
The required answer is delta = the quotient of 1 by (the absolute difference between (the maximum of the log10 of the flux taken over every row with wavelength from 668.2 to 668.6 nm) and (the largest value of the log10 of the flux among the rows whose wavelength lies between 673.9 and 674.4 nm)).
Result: 12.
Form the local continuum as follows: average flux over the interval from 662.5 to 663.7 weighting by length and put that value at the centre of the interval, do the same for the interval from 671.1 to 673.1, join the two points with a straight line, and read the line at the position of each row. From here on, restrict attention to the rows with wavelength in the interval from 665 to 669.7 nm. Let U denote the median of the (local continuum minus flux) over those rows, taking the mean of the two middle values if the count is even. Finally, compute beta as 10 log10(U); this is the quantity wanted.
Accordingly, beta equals -1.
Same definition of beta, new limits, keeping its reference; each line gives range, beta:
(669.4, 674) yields -14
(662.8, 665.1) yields -9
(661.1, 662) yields -12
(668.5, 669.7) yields 0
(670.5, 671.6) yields -7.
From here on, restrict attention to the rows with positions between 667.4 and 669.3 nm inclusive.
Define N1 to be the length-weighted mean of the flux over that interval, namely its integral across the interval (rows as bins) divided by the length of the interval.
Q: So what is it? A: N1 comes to 40.0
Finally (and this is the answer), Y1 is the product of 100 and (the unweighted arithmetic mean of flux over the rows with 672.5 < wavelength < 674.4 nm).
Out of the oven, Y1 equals 4319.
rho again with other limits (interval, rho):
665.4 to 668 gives 665.947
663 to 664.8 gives 664.722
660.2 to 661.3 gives 660.906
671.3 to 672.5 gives 671.645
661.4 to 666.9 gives 664.722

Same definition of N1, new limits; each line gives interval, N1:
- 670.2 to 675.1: 41.9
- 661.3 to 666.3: 41.1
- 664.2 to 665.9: 41.4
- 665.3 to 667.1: 41.1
